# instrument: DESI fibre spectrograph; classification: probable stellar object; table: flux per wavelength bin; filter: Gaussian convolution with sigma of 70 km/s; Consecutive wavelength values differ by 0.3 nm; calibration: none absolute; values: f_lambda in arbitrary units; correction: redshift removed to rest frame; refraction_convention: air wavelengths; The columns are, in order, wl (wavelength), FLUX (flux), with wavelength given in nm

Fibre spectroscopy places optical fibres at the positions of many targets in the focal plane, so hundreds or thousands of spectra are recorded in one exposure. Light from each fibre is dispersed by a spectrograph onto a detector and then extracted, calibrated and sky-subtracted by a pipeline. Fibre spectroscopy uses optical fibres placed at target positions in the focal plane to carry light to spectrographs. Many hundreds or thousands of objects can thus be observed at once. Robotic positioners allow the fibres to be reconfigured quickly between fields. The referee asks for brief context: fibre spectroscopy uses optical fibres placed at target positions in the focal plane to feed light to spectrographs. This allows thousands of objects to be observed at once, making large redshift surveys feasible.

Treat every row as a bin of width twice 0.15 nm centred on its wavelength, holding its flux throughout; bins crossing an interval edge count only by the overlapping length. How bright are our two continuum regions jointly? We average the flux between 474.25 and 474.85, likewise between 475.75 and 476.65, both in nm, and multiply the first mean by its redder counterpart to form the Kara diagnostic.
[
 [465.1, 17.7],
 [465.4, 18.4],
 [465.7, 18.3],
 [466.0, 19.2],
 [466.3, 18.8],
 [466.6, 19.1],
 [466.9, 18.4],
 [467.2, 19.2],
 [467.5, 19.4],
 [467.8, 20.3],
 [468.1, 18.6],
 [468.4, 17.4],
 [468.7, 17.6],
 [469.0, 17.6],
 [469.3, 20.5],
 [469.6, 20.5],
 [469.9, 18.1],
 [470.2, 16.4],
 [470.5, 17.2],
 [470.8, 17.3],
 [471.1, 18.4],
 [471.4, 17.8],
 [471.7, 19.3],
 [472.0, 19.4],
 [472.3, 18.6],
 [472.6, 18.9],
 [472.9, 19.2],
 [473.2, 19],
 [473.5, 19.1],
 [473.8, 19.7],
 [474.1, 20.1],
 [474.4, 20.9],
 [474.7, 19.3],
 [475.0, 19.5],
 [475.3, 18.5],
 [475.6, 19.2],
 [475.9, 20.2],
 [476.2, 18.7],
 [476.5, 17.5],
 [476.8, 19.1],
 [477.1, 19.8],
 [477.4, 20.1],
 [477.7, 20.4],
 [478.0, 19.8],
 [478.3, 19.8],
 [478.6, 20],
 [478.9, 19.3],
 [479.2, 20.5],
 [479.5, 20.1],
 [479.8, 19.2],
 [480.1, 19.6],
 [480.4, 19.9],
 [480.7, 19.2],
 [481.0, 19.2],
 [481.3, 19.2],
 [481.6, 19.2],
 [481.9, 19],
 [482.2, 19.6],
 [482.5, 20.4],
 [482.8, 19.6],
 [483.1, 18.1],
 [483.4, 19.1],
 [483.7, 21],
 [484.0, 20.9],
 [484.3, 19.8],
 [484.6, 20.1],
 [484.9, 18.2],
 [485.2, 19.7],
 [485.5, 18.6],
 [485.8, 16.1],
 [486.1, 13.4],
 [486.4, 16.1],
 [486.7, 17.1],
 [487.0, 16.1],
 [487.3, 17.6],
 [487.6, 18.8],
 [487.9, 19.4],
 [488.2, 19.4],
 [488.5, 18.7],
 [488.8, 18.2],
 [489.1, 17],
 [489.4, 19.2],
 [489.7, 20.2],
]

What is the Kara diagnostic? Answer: 378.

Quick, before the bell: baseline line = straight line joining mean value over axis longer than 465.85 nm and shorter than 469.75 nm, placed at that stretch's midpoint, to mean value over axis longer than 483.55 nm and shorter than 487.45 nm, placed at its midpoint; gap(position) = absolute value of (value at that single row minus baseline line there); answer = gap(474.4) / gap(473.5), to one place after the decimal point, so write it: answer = 5.3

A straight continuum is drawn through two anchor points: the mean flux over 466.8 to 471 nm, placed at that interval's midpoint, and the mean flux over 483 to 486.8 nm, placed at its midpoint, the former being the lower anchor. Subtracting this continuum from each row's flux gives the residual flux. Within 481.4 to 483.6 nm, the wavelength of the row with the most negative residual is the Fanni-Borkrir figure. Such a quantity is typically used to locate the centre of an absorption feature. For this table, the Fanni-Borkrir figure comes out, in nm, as 483.1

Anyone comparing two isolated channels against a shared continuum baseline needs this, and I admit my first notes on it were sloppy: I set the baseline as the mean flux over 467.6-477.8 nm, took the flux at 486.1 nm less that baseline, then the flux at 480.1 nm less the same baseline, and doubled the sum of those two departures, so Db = -10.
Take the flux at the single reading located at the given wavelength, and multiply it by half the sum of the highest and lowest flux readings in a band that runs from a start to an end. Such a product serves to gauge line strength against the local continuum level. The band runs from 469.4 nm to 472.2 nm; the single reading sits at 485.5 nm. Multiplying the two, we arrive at 343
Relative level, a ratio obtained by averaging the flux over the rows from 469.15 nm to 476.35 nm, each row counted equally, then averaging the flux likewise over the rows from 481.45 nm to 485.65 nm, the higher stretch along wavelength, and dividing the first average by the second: 0.97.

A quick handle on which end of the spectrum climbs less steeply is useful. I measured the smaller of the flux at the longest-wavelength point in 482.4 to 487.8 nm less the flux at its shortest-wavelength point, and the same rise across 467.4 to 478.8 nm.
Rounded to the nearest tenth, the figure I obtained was -1.6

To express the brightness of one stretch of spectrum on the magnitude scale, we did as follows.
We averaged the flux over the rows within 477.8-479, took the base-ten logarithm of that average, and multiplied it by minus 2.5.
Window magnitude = -3.24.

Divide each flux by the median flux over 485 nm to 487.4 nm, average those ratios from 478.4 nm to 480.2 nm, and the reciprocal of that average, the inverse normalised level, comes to 0.839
